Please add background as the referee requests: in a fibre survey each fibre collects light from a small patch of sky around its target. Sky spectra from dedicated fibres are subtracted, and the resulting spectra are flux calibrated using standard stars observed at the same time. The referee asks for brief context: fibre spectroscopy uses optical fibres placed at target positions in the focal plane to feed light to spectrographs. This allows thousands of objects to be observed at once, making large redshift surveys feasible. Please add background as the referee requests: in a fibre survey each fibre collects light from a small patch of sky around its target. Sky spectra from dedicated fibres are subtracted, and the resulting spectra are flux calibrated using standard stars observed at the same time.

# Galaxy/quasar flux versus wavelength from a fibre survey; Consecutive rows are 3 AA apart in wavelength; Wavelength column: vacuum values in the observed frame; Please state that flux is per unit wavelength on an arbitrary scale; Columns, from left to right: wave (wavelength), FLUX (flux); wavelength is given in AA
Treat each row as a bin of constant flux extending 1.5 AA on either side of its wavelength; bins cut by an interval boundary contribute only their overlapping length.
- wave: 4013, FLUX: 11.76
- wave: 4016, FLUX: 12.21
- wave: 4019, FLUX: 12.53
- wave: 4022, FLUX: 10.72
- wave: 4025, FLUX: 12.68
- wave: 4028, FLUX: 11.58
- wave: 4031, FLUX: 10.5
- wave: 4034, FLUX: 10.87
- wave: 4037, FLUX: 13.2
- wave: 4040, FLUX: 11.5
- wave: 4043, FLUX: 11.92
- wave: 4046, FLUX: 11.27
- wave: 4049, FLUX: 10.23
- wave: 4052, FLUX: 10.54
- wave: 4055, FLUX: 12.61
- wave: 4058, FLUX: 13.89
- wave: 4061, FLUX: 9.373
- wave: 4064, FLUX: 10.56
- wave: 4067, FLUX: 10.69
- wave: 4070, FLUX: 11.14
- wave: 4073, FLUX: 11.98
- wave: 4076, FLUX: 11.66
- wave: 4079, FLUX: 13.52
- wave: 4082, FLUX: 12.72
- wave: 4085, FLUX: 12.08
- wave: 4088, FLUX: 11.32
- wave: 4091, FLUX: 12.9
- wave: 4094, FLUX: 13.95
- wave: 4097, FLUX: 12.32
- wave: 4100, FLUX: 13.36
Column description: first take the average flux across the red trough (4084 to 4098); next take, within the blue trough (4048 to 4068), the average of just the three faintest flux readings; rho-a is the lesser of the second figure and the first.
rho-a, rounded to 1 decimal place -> 10.0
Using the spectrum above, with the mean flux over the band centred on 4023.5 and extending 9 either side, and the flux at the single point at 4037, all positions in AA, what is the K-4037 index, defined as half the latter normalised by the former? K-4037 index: 0.56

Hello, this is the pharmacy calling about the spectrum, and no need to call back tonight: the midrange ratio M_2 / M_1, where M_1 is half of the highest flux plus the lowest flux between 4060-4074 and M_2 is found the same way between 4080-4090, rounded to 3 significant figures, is 1.13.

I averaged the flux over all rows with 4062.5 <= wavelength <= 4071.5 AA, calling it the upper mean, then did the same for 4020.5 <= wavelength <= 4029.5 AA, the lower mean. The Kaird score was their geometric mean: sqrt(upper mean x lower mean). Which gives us 11.2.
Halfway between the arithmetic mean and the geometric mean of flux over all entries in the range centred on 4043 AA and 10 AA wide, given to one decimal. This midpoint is 11.6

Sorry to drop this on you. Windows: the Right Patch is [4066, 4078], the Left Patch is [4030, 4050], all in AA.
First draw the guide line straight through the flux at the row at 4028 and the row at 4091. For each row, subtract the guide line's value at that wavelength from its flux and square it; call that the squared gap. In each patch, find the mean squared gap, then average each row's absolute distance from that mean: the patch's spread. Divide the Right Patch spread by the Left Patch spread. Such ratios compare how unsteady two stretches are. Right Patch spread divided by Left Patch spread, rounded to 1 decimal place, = 1.0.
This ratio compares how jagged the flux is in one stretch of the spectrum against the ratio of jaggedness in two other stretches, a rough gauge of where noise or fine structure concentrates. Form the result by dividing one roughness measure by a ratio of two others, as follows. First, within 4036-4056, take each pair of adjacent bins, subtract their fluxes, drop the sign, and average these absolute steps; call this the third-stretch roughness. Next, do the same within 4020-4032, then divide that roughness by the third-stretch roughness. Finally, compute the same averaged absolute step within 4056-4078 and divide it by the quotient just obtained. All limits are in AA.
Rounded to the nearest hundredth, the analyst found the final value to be 0.93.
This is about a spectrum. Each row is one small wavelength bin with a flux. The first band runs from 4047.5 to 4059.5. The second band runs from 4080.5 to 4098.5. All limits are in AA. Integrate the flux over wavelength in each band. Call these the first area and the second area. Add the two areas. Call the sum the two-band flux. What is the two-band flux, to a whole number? 368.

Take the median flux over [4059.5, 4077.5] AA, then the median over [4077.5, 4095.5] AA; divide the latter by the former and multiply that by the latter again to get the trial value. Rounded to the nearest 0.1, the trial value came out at 15.0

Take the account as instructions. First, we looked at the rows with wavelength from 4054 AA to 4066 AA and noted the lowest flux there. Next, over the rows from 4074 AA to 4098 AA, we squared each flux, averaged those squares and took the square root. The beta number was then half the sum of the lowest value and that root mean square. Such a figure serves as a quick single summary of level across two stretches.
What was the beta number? 11.0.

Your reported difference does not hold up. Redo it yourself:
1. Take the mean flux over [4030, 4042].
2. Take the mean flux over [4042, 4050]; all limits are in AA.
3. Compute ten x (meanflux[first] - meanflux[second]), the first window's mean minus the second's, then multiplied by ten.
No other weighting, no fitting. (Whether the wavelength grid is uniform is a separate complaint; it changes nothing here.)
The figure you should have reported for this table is 4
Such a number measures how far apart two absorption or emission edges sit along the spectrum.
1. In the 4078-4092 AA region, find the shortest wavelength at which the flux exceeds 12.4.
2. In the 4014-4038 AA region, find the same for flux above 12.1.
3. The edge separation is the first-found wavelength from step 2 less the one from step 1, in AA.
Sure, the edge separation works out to -63 AA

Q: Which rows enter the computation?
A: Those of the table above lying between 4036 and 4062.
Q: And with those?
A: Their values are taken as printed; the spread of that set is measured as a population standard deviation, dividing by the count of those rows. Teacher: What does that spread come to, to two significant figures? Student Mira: 1.4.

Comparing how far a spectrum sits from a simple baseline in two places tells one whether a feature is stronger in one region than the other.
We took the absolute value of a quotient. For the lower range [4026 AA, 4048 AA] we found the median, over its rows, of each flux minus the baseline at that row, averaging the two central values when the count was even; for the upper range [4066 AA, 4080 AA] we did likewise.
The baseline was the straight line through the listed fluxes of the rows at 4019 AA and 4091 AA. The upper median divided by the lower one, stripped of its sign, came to 1.0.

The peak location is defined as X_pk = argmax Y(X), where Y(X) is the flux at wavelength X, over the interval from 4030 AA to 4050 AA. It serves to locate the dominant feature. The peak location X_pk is 4037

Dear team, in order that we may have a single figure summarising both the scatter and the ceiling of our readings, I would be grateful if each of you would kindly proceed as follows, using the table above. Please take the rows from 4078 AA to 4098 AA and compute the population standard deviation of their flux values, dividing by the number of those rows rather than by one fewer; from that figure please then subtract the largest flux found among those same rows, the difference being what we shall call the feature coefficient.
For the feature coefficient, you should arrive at -13.1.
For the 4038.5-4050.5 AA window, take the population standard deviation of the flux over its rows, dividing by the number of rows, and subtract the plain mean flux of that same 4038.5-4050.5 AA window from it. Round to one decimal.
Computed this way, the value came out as -10.6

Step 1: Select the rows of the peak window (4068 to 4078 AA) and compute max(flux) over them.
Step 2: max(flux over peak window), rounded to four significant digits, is 11.98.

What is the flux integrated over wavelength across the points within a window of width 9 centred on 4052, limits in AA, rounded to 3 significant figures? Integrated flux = 100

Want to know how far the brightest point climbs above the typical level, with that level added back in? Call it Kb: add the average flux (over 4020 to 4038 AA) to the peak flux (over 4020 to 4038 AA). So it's 24.8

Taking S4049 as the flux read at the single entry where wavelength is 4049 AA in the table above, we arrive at 10.23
